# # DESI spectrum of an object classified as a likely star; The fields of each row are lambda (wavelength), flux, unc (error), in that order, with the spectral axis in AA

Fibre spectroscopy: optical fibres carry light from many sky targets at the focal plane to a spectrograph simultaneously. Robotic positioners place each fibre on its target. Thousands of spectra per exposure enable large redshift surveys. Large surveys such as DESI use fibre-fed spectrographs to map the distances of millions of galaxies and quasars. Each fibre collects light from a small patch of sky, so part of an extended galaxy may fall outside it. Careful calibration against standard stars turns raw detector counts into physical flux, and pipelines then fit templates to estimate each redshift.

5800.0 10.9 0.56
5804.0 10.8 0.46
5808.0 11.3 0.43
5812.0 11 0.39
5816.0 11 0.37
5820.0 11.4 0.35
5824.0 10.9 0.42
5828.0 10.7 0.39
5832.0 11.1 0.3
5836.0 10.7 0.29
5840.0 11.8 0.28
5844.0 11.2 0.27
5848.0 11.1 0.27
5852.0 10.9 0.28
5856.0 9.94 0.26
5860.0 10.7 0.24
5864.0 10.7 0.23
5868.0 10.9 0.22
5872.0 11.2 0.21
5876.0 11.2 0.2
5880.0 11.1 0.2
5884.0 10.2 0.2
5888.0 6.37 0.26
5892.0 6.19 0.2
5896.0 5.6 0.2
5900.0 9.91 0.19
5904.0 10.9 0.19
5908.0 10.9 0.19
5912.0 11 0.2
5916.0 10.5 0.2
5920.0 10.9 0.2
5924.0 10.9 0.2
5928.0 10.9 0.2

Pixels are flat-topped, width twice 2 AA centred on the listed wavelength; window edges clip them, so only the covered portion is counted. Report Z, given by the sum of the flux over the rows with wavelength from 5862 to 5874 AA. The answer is 33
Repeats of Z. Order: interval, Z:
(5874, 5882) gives 22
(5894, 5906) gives 26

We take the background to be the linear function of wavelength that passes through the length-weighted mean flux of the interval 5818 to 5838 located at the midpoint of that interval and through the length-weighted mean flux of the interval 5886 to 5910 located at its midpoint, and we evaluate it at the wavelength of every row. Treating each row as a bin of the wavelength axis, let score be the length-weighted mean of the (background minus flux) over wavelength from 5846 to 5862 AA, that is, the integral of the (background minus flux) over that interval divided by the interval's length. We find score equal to -0.7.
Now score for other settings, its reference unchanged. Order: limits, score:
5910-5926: -3.3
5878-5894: 0.3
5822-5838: 0.0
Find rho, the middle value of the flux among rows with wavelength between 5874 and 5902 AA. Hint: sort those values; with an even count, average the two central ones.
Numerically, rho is 9.9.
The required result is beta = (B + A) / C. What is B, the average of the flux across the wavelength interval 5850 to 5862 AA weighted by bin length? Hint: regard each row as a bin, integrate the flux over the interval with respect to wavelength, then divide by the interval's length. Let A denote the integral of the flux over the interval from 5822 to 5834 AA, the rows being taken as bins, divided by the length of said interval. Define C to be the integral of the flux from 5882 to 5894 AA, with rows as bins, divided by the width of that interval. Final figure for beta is 2.82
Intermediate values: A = 10.9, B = 10.5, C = 7.6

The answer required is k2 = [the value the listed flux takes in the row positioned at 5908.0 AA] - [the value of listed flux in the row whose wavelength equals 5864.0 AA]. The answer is 0.20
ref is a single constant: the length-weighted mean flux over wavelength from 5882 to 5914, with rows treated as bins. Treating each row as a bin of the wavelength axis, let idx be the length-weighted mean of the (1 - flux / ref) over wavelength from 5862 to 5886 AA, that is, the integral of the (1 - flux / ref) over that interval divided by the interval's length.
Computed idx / -0.23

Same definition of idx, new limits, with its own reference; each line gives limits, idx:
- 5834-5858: -0.23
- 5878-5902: 0.07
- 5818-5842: -0.25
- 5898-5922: -0.20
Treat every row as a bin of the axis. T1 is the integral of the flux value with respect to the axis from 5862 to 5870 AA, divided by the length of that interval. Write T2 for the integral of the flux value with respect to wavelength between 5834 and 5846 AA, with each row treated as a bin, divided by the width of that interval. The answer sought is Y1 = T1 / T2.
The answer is 0.96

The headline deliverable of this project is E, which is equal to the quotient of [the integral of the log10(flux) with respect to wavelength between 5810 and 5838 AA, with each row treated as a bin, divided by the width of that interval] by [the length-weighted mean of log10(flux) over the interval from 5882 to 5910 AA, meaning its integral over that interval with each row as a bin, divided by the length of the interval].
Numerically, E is 1.13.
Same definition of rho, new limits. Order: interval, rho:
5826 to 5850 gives 11.1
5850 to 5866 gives 10.7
